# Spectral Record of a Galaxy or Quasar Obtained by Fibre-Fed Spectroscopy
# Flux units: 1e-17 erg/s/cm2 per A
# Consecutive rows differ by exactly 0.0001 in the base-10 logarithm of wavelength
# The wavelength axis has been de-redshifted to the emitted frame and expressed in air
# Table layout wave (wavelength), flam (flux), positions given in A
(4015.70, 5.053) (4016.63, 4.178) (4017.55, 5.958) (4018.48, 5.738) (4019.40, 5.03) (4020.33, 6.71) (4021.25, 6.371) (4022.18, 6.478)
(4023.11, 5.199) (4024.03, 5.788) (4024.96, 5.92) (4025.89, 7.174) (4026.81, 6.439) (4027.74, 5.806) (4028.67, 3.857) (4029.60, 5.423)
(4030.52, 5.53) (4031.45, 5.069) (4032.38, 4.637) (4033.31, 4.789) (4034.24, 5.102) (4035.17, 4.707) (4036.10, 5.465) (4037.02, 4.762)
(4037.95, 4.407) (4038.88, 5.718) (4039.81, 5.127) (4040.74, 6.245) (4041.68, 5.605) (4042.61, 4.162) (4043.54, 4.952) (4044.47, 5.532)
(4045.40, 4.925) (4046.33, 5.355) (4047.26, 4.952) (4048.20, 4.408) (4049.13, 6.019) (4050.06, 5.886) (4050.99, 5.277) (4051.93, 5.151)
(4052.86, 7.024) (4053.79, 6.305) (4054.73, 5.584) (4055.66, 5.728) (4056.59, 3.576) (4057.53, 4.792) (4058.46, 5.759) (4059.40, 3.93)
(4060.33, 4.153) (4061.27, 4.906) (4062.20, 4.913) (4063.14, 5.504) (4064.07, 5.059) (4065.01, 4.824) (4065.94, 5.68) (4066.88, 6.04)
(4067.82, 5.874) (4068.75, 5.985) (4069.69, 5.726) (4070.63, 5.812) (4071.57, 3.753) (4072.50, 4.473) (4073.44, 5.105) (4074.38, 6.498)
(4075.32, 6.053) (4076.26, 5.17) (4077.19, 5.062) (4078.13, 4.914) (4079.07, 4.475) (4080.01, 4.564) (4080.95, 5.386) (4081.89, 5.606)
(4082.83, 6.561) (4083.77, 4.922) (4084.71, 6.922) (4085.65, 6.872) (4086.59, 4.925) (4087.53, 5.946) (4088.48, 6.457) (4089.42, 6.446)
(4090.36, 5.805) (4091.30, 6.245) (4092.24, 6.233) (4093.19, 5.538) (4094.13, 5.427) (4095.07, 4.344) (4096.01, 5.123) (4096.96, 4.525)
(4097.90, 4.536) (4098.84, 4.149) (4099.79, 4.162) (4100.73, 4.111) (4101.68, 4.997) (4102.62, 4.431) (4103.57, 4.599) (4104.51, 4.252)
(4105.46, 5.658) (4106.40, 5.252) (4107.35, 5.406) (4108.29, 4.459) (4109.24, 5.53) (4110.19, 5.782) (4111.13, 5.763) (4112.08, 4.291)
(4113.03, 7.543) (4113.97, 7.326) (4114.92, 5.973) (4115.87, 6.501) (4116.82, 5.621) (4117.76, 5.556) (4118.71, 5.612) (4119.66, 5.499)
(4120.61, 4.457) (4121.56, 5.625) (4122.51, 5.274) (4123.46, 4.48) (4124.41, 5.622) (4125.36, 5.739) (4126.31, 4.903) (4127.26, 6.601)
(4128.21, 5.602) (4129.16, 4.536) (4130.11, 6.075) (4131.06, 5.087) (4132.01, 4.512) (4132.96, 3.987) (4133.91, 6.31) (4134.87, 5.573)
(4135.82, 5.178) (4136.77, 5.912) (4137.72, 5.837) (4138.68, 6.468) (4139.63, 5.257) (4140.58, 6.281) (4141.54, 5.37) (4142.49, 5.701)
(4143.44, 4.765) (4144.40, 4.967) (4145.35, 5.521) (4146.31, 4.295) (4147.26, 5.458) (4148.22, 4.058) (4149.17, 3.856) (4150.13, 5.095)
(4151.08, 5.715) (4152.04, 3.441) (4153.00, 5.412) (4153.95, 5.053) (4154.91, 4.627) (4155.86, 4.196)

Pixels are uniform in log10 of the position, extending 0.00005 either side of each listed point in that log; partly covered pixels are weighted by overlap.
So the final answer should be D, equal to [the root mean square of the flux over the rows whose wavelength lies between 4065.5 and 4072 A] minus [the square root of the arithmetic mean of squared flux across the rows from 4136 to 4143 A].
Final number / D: -0.24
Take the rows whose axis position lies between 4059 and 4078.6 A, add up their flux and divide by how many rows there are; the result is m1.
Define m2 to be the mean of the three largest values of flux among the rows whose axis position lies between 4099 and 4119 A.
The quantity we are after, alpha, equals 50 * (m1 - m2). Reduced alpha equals -96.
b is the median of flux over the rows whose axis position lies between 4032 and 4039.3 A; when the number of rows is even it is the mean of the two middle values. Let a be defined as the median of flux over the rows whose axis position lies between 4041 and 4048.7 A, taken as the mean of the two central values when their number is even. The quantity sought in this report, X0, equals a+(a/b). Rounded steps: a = 5.0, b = 4.8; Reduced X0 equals 5.99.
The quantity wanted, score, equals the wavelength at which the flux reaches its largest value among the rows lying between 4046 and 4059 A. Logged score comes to 4052.86 A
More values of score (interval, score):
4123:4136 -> 4127.26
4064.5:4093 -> 4084.71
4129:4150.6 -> 4138.68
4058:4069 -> 4066.88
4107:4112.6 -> 4110.19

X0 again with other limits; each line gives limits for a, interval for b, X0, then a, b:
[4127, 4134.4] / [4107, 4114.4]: 6.29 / 5.3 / 5.6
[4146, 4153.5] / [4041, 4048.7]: 5.64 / 4.7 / 5.0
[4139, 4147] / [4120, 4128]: 6.29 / 5.3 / 5.4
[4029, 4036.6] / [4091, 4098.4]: 6.05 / 5.1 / 5.3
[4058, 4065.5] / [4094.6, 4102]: 6.02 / 4.9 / 4.4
